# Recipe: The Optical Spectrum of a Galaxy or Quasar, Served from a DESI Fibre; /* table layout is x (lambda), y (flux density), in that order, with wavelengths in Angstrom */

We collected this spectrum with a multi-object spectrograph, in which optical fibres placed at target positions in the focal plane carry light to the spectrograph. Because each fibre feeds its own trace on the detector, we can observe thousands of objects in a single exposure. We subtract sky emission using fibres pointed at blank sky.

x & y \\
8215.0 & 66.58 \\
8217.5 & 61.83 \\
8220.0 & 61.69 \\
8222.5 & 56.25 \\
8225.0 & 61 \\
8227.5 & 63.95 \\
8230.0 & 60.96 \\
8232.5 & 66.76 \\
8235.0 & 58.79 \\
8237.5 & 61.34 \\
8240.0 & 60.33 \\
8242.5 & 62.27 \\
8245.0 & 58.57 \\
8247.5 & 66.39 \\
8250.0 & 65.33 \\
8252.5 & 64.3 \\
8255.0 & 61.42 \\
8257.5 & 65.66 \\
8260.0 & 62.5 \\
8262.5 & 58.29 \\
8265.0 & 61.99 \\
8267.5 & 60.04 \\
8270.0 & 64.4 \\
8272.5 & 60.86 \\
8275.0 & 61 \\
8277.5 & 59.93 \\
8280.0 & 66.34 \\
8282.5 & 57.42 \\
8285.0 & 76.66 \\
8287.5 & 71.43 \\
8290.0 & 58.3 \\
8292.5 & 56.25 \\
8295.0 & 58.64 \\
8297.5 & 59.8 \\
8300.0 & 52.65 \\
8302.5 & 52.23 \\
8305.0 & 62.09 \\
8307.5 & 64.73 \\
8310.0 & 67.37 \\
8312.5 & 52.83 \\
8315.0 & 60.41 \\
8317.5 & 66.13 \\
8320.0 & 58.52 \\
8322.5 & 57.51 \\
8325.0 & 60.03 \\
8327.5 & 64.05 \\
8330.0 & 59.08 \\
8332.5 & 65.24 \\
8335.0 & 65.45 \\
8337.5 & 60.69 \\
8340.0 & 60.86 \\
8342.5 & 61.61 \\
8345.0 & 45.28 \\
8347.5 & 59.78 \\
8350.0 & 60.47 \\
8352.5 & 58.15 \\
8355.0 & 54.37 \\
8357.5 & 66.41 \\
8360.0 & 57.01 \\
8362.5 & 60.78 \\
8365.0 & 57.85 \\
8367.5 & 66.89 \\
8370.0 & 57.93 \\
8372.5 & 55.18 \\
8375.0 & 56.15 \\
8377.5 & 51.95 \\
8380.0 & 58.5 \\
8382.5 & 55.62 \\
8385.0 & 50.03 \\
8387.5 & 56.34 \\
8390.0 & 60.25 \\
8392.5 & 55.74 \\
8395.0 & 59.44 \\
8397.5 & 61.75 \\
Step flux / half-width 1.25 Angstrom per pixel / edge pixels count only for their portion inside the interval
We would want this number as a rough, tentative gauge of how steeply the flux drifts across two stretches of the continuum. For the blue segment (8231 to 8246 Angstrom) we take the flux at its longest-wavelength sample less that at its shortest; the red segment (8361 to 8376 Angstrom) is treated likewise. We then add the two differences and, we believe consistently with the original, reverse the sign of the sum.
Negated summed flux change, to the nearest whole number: 13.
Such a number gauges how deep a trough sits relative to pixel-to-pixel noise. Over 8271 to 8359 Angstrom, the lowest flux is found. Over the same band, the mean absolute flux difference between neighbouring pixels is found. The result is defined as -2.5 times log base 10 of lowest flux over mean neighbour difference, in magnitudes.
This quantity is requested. -2.26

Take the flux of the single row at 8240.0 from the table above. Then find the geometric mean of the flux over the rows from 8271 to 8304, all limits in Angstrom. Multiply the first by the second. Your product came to 3652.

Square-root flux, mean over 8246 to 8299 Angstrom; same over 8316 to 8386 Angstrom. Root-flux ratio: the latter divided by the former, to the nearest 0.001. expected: 0.970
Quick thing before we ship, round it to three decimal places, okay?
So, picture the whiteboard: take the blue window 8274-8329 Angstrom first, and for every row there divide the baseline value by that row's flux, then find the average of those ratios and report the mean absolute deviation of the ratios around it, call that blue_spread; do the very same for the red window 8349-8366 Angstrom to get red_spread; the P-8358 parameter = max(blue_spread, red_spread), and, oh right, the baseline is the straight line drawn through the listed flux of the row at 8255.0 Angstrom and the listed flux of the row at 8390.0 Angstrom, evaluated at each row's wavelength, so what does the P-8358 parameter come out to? 0.072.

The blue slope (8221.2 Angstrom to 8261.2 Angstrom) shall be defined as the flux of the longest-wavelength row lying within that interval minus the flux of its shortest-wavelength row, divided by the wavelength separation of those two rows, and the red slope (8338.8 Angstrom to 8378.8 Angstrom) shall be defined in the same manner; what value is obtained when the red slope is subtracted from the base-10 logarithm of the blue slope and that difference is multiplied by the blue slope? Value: -0.090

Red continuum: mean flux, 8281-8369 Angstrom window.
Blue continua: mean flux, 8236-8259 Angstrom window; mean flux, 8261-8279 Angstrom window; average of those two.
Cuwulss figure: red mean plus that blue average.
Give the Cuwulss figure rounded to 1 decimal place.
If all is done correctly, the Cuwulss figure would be 122.4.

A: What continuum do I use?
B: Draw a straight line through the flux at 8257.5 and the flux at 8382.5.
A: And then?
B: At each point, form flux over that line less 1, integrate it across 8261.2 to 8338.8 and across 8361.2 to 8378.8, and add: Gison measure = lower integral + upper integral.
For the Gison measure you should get -0.7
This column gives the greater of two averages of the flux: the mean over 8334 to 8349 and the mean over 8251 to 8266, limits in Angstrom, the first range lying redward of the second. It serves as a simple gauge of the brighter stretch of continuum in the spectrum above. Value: 62.4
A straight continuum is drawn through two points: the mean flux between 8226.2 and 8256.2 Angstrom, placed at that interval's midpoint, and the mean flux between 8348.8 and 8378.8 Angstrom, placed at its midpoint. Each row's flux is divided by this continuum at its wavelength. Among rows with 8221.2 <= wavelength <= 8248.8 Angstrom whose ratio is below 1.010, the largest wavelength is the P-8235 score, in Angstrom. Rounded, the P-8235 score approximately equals 8245.0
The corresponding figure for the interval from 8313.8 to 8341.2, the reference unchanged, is 8330.0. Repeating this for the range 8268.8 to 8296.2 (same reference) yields 8295.0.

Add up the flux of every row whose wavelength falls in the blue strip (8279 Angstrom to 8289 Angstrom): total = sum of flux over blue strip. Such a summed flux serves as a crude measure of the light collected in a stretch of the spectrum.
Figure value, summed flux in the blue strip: 272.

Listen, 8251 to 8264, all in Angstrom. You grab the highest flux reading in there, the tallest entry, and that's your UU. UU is 65.66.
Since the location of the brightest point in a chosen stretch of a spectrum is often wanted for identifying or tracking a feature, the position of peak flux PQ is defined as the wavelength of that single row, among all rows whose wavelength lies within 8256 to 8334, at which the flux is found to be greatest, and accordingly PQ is 8285.0 Angstrom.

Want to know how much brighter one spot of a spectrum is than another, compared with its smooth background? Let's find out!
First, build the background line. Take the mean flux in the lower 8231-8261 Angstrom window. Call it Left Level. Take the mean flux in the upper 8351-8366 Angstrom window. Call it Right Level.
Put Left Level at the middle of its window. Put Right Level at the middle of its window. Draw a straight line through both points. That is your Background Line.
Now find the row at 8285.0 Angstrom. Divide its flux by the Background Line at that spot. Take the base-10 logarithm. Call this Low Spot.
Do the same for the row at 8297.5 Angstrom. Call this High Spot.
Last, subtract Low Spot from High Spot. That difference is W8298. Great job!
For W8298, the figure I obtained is -0.10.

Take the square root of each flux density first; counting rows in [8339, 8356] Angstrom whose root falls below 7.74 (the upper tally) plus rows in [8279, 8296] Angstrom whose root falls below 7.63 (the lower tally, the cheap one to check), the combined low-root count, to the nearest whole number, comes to 6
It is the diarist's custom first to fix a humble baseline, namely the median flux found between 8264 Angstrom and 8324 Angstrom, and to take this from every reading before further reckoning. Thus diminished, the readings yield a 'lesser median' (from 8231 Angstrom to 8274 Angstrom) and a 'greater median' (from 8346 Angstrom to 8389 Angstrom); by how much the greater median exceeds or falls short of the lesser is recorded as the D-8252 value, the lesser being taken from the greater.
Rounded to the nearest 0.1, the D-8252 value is -4.1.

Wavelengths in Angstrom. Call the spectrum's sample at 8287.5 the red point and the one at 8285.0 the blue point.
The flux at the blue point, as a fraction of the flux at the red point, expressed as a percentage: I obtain 107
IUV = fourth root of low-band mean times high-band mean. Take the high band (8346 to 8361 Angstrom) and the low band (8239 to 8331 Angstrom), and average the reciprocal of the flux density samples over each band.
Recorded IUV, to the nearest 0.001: 0.129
